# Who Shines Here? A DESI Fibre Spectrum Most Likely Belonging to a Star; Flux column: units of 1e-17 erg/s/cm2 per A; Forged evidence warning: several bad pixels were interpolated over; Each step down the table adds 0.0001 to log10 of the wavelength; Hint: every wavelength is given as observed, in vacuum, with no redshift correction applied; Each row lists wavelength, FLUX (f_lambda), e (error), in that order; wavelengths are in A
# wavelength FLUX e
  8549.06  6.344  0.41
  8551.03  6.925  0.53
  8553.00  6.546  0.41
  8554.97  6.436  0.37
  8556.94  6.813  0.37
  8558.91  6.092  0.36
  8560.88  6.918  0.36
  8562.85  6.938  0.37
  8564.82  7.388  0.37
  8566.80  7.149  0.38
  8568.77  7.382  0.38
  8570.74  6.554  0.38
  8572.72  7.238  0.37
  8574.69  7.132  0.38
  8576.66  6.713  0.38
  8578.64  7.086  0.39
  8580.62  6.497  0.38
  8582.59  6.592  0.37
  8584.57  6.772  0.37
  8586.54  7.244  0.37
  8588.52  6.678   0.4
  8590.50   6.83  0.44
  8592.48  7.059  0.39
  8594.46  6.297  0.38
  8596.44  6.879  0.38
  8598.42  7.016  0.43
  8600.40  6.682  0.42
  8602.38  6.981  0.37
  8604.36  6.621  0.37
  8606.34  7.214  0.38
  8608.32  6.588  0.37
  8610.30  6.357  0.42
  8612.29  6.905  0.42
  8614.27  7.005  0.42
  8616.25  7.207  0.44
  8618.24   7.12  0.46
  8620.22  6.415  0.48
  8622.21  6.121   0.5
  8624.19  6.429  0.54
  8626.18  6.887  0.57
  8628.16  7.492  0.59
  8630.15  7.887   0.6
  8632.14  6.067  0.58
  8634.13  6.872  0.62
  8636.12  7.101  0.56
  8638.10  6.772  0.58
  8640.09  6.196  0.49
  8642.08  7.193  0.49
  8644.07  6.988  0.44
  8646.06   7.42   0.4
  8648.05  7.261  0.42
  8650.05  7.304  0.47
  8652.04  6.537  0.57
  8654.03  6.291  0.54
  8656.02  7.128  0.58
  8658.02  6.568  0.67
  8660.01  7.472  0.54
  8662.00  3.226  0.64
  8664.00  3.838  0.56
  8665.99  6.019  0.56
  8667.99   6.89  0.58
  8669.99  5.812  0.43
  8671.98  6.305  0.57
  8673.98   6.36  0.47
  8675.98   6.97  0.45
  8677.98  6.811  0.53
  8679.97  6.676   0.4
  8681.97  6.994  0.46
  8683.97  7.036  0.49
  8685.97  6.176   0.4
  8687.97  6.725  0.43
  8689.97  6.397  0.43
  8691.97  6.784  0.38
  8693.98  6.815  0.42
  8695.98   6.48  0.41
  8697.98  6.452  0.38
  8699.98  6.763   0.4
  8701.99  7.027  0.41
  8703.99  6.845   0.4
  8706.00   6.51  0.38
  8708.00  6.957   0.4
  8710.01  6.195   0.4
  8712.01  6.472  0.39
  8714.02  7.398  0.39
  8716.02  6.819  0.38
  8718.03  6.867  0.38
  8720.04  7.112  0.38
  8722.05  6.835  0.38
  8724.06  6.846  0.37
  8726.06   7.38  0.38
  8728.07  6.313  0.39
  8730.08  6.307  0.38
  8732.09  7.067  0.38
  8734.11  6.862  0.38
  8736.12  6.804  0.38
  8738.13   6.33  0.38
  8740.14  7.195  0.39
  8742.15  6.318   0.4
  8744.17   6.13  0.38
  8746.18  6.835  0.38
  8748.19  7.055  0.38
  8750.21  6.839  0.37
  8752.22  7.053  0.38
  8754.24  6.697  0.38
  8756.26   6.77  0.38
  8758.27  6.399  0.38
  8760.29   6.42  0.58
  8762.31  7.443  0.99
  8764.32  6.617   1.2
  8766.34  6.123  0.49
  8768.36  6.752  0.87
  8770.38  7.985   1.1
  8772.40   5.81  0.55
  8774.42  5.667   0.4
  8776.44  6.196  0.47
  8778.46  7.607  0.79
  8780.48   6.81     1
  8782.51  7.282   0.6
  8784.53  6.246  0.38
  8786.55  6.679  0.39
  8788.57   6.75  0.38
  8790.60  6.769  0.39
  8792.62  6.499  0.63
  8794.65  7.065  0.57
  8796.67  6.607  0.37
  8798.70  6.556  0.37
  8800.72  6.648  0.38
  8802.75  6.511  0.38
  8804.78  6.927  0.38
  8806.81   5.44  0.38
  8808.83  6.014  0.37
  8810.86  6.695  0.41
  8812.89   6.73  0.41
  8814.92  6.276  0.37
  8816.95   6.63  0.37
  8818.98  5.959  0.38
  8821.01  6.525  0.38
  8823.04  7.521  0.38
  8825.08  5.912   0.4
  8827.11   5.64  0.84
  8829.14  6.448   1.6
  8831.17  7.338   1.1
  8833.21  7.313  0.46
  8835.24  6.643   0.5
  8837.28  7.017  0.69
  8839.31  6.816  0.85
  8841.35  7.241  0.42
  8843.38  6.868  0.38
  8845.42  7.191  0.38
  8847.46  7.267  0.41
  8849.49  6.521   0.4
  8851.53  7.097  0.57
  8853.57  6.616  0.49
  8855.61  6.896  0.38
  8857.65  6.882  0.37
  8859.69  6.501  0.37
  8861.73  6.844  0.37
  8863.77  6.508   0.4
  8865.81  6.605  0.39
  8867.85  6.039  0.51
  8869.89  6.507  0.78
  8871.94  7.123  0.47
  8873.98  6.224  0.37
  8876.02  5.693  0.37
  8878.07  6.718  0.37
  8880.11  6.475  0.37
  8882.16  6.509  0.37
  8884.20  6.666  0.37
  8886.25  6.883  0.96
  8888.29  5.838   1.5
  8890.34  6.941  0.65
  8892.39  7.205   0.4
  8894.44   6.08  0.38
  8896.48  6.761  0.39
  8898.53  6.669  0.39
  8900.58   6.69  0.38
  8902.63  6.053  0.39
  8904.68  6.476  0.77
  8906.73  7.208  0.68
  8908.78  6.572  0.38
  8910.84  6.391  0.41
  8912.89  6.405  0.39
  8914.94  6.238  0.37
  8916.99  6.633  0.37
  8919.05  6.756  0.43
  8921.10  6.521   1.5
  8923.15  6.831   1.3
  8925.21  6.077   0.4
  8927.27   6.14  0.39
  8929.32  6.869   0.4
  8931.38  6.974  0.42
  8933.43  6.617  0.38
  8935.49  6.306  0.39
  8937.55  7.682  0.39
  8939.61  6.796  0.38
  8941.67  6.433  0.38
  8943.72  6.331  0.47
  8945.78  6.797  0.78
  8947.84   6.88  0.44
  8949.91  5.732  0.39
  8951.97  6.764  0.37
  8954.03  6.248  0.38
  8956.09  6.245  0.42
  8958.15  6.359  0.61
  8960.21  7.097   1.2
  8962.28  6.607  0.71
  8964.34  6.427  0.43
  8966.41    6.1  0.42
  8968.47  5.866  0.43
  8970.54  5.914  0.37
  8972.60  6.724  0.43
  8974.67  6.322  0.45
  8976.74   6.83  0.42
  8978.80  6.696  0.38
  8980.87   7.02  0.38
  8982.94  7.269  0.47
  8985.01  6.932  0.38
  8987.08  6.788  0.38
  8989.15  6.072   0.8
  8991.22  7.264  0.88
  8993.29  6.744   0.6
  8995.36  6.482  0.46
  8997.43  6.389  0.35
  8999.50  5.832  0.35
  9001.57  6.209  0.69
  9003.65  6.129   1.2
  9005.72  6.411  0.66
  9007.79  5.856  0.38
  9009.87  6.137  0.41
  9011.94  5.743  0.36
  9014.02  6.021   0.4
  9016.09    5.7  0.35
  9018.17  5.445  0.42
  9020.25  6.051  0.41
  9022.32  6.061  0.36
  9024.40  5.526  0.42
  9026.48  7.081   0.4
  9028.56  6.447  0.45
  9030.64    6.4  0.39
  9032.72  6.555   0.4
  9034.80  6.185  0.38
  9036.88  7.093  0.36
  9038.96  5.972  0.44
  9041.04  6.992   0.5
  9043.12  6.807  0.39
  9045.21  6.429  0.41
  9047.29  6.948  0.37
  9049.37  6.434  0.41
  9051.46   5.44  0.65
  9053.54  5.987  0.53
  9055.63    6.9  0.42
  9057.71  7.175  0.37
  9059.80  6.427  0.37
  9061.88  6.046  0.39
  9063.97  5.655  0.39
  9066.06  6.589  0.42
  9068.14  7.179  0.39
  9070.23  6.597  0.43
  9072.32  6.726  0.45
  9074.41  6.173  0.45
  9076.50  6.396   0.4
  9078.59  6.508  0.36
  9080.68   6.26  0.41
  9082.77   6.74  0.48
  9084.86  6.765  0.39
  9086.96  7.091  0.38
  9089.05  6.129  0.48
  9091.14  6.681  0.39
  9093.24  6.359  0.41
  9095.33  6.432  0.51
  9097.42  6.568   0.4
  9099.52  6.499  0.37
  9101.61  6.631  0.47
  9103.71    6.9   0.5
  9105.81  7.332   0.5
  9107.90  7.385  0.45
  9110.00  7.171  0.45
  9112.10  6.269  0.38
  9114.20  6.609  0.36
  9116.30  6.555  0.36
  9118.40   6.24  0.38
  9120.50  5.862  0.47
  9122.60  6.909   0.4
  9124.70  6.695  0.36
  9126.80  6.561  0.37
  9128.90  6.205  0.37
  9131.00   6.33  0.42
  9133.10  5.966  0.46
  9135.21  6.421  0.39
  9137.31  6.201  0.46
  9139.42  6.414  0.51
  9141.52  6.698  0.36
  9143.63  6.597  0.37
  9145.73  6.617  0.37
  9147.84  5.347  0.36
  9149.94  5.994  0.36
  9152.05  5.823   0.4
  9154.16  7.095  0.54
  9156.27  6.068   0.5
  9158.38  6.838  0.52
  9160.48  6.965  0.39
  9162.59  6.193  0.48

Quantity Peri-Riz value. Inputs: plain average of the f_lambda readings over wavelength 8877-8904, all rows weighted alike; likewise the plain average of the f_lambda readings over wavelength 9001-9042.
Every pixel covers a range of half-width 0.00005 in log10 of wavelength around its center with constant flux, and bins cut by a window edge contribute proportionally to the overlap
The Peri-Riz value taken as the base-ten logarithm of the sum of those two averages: 1.11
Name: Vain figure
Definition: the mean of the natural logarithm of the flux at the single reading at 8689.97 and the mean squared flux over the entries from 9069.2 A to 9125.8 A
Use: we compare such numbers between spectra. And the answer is 23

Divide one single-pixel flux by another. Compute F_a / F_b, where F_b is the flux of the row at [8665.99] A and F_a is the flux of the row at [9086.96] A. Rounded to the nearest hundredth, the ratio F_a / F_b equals 1.18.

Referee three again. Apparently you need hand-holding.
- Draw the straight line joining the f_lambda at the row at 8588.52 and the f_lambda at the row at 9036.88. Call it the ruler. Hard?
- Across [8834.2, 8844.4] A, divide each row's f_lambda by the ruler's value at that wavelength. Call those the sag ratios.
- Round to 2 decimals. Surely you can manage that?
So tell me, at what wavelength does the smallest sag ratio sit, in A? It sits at 8835.24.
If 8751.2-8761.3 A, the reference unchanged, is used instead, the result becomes 8758.27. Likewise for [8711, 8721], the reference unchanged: 8712.01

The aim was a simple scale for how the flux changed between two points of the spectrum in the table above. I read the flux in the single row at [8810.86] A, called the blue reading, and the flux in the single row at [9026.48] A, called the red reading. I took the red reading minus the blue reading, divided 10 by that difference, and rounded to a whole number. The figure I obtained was 26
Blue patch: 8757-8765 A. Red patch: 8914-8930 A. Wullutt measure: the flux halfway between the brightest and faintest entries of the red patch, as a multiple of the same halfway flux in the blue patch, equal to 0.94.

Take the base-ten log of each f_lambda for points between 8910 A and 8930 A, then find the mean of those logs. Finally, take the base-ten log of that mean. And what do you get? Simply -0.091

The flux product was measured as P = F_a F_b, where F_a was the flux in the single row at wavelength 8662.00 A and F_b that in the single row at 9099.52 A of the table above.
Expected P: 21.0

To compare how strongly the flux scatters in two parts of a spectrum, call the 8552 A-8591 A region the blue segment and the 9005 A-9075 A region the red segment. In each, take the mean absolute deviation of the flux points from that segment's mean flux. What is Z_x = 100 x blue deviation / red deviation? 66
